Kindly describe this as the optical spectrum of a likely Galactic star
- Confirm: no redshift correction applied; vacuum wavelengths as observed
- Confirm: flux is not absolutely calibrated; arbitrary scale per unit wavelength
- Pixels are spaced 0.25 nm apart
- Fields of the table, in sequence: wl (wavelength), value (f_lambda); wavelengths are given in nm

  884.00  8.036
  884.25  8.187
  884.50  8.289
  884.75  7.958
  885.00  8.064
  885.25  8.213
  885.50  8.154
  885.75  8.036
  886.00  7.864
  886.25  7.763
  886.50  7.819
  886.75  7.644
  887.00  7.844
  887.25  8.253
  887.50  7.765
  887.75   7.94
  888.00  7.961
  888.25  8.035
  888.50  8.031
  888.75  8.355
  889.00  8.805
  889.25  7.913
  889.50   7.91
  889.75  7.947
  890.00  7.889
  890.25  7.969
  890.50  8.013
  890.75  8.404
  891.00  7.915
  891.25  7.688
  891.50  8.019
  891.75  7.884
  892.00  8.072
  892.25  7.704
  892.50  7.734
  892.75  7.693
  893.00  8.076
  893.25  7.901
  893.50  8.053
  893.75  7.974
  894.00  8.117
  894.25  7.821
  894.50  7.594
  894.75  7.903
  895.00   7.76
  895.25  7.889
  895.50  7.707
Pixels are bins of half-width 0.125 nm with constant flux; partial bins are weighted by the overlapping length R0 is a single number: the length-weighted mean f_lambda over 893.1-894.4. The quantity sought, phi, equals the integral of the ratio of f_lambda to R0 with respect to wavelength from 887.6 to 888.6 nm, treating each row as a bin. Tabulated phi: 1.00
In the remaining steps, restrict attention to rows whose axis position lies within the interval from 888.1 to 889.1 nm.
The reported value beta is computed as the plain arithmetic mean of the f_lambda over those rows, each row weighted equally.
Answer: 8.31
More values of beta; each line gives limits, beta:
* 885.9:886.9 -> 7.77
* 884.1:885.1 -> 8.12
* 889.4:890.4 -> 7.93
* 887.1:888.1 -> 7.98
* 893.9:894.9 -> 7.86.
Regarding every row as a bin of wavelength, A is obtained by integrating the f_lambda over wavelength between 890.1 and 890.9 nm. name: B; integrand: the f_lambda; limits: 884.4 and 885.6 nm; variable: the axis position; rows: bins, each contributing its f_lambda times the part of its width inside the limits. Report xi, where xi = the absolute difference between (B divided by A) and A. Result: 5.0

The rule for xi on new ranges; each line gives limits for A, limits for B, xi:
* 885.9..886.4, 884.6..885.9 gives 1.2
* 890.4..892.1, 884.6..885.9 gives 12.8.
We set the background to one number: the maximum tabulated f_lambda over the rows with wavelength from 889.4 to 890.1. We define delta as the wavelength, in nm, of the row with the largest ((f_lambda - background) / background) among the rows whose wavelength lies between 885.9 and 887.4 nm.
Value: 887.25 nm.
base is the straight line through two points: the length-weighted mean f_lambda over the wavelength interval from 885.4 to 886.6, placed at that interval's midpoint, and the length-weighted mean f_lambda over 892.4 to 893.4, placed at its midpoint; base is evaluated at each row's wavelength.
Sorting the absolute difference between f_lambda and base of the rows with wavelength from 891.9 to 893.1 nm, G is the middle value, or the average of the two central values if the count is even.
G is 0.17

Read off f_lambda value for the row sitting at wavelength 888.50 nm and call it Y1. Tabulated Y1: 8.031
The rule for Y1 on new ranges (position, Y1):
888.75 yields 8.355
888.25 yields 8.035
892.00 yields 8.072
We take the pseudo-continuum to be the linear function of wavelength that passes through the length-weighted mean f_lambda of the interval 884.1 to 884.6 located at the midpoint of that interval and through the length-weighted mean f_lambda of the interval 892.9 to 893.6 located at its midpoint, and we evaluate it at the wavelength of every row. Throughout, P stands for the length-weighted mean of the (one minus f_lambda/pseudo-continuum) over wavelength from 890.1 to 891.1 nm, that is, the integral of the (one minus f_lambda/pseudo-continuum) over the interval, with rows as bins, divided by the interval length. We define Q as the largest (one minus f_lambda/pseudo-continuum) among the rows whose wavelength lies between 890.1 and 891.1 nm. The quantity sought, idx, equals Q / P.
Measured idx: -45.1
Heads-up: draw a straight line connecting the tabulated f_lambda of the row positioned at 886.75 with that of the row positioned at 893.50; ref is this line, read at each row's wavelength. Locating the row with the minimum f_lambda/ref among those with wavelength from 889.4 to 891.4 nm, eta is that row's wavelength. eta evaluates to 891.25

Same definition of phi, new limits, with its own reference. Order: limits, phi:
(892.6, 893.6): 0.99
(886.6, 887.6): 0.99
